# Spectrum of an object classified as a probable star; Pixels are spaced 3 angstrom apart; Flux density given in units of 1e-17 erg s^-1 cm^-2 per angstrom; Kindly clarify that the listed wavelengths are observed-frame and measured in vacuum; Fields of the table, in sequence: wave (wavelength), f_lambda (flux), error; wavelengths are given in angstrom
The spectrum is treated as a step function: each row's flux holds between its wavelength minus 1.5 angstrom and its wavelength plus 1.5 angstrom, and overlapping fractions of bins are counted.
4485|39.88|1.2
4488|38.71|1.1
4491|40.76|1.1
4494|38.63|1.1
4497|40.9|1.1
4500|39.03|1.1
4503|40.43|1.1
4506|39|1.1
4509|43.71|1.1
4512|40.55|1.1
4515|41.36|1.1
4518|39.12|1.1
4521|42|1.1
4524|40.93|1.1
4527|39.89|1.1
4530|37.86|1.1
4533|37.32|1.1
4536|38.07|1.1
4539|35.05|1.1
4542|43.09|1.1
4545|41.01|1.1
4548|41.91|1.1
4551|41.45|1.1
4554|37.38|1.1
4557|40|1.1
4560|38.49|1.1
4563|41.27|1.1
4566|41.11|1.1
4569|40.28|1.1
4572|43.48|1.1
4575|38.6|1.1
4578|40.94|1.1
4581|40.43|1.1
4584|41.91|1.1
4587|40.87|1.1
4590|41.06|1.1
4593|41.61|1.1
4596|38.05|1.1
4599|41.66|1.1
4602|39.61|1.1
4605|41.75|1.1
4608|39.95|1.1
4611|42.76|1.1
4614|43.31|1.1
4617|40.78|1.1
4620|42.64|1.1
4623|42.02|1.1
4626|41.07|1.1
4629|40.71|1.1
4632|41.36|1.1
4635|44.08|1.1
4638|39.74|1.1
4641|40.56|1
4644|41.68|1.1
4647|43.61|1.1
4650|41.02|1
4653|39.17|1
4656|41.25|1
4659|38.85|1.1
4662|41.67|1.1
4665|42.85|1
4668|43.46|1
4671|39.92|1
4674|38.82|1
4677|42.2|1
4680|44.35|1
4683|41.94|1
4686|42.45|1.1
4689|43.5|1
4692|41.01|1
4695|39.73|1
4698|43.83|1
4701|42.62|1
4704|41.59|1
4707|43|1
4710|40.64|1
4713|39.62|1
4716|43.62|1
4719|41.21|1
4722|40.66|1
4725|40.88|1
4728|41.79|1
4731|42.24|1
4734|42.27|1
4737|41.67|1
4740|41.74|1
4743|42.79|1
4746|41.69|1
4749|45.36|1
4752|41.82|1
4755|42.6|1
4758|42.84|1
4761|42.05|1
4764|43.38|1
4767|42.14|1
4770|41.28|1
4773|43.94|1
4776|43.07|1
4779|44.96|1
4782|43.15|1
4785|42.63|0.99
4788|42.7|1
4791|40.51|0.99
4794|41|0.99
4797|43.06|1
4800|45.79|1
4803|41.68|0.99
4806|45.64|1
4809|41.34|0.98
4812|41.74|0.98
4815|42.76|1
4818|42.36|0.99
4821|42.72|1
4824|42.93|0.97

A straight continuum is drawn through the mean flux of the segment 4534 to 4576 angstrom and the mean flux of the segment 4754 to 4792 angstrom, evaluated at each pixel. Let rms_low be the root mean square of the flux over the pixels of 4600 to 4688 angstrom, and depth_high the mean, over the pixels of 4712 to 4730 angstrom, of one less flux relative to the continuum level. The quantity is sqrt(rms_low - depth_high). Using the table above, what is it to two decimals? 6.44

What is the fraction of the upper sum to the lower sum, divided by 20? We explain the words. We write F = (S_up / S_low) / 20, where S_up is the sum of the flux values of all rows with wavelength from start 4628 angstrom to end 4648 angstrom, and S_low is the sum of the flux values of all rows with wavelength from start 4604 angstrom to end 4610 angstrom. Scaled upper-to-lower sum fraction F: 0.18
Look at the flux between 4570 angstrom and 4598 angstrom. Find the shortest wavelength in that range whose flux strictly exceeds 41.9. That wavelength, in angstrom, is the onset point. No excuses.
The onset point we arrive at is 4572 angstrom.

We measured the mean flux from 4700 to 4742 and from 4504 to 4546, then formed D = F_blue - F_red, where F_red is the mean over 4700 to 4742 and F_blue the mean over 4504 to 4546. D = -1.8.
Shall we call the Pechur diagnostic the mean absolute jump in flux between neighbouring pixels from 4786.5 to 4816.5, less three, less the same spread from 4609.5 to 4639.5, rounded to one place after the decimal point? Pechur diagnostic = -2.3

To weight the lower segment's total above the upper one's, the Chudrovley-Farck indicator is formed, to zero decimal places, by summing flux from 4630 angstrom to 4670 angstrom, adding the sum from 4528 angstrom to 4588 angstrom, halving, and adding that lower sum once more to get 1470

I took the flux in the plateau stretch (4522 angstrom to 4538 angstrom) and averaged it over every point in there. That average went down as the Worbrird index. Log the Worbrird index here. 38.8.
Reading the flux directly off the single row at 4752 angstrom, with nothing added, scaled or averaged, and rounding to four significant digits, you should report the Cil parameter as 41.82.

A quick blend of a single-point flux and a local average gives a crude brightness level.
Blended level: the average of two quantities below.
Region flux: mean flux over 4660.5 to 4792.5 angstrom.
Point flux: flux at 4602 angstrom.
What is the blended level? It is 40.9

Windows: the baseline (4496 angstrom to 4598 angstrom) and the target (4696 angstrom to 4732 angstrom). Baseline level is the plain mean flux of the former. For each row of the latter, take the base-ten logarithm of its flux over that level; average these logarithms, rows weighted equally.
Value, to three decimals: 0.016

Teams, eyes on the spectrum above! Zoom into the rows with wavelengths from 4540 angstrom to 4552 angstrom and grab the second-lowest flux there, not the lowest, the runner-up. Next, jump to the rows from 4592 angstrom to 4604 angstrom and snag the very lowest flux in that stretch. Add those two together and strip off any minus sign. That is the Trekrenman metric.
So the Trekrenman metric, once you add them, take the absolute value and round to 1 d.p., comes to 79.5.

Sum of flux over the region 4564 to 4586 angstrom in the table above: 287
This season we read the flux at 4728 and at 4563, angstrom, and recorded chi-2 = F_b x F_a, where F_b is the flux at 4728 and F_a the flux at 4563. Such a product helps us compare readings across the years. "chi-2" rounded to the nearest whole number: 1725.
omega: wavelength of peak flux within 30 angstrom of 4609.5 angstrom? 4635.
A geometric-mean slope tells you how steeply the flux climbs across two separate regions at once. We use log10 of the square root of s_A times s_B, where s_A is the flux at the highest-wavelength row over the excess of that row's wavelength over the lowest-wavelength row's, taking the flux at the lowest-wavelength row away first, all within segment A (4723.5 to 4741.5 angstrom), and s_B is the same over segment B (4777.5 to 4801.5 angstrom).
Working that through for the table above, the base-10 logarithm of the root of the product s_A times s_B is -1.32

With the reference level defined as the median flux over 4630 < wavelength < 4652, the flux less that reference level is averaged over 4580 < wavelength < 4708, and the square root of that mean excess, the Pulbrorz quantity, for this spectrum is 0.37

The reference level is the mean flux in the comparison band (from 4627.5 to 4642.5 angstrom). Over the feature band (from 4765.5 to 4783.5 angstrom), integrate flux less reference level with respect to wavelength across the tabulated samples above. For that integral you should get 32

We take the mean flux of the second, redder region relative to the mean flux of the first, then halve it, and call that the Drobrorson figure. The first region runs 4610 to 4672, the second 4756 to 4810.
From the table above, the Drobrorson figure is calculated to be 0.516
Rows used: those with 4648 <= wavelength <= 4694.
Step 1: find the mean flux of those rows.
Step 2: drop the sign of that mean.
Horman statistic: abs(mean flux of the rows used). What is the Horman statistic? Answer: 41.5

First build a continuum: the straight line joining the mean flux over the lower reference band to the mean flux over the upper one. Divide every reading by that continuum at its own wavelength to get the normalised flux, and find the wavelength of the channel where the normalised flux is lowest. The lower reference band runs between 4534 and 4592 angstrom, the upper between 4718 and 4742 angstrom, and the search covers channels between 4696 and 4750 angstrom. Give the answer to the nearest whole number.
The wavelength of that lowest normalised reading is 4713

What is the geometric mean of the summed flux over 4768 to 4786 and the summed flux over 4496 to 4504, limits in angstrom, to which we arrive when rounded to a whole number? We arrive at 177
